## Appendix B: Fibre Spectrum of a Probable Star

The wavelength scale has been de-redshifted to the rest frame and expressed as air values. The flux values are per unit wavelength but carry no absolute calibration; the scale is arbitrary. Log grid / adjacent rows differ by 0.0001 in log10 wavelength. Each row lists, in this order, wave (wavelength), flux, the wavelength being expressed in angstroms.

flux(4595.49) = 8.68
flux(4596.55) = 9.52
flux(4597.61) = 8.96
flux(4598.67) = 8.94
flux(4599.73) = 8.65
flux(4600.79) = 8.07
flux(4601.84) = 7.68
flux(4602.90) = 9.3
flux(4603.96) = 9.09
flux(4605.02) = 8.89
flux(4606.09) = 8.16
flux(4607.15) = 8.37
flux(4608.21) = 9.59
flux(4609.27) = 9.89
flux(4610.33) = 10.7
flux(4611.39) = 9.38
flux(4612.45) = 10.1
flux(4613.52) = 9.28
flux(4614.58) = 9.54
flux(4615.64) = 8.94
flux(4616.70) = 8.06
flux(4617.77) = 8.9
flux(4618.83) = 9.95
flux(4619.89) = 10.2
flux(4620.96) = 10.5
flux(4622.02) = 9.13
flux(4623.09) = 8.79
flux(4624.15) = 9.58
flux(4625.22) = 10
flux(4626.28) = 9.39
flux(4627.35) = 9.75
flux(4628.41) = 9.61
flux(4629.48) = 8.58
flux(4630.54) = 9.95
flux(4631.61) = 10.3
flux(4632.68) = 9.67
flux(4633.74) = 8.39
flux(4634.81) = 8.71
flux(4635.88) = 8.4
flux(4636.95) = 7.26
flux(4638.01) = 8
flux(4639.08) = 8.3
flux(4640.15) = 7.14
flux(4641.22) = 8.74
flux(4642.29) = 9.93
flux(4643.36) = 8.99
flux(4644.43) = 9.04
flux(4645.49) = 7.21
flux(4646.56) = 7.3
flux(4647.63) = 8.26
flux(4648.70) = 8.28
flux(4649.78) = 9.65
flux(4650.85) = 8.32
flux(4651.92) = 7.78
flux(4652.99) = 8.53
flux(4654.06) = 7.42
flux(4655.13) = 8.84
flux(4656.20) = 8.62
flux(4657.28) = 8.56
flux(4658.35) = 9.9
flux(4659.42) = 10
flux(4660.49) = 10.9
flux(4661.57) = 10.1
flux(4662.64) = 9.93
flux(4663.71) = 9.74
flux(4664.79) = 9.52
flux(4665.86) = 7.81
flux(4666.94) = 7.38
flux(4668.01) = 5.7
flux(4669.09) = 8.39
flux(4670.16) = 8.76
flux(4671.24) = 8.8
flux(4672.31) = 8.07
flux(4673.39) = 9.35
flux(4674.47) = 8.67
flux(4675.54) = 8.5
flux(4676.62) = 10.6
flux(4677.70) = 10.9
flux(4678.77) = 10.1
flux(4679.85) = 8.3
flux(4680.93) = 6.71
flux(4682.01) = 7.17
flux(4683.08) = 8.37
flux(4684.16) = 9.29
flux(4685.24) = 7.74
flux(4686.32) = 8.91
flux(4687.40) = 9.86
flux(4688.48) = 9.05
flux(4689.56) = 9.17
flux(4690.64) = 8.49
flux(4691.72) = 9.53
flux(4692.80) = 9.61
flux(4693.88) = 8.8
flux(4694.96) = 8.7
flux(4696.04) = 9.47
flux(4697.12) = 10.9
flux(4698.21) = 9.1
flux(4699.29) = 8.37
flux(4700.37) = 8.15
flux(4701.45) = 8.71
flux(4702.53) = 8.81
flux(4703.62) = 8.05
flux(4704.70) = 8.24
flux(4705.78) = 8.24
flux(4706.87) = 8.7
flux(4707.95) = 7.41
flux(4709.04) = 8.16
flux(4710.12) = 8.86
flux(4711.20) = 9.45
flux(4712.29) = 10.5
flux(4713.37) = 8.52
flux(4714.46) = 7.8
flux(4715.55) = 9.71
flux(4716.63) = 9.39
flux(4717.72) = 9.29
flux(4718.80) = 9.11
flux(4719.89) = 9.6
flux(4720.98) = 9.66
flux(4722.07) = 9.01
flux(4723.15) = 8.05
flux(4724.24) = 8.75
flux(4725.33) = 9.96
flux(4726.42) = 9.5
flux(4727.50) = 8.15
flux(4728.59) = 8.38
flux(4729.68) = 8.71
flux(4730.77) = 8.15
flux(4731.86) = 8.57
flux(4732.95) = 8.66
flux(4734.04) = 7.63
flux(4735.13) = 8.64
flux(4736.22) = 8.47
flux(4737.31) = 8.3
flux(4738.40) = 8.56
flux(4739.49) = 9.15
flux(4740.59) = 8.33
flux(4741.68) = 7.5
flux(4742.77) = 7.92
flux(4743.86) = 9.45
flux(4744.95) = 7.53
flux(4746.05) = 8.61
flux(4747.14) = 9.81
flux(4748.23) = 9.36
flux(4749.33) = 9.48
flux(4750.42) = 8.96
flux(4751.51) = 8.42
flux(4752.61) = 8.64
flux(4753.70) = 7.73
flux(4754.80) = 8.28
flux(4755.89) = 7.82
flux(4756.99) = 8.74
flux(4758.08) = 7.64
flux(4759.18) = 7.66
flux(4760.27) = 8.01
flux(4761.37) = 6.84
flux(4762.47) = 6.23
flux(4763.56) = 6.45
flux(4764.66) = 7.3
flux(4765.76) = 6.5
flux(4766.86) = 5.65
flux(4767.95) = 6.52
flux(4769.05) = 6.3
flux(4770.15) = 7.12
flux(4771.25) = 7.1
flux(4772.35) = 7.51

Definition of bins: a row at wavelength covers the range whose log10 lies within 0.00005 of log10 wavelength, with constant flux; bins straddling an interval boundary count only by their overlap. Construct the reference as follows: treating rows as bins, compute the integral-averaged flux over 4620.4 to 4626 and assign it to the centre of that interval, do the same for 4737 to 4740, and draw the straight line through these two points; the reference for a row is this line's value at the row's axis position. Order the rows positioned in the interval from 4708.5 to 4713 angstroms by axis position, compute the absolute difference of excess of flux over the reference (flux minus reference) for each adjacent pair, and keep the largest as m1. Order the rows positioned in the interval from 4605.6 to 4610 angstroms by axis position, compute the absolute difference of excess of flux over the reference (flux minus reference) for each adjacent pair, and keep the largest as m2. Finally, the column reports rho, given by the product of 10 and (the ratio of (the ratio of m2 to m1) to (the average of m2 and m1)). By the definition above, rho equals 10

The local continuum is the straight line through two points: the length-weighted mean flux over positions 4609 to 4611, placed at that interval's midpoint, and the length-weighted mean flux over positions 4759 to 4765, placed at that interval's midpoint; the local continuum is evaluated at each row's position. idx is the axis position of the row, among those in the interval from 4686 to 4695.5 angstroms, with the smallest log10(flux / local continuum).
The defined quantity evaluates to 4690.64 angstroms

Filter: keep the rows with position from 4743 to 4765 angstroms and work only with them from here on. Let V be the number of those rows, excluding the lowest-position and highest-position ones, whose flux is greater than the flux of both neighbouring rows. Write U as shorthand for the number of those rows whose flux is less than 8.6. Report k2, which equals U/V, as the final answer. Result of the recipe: 2.0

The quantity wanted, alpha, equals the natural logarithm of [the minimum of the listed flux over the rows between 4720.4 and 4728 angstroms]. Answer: 2.09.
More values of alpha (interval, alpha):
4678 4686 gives 1.90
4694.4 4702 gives 2.10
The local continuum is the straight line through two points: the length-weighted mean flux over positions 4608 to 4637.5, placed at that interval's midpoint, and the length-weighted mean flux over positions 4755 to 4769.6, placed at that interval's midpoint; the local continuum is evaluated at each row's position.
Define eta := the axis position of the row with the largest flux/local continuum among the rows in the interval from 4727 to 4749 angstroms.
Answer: 4747.14 angstroms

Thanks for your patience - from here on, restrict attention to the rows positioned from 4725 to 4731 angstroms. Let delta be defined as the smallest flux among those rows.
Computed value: 8.15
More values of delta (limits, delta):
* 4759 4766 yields 6.23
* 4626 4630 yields 8.58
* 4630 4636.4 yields 8.39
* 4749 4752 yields 8.42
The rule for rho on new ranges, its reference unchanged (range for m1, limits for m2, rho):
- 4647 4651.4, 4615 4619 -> 6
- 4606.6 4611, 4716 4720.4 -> 5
